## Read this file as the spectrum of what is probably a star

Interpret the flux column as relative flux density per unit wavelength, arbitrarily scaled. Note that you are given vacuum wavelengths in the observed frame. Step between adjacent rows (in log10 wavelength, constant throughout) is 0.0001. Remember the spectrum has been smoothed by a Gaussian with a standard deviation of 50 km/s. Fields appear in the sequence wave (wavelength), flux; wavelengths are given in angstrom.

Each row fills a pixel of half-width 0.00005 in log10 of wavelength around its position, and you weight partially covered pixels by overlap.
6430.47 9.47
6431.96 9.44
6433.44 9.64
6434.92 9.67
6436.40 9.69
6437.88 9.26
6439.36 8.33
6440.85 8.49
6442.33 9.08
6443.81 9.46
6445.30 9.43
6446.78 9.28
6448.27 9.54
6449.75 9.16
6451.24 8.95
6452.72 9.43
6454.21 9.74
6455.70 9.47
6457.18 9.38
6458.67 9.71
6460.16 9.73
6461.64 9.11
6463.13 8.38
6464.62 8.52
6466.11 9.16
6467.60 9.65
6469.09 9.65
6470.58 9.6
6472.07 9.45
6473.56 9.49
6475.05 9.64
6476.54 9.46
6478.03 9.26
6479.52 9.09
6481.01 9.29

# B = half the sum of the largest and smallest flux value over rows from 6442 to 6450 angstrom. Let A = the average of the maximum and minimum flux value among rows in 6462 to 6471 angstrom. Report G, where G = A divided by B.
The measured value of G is 0.97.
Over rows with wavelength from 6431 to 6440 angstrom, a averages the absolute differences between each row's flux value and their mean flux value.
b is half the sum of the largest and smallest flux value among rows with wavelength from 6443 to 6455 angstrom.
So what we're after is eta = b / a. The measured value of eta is 26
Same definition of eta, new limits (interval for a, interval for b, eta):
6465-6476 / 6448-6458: 71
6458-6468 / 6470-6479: 21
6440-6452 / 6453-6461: 38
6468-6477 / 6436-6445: 110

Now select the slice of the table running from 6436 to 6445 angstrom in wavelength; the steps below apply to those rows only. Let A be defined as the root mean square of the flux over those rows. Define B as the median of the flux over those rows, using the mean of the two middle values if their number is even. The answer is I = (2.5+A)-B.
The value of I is 2.40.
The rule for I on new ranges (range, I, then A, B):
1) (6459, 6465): 2.64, 8.95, 8.8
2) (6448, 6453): 2.48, 9.27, 9.3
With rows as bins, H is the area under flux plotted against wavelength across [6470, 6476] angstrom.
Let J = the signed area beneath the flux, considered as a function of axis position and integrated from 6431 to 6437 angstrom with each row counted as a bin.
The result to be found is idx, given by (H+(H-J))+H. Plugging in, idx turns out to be 114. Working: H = 57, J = 58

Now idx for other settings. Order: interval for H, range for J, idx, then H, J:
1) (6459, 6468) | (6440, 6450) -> 154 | 82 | 92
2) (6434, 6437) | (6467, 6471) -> 49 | 29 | 39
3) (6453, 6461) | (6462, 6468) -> 177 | 77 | 53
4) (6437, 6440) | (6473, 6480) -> 14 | 27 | 66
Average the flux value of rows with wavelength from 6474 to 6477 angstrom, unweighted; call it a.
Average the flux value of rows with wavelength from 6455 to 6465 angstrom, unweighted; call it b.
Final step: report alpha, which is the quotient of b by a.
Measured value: 0.96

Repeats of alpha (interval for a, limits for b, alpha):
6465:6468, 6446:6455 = 0.99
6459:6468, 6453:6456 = 1.06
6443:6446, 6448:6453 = 0.98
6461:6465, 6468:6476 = 1.10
